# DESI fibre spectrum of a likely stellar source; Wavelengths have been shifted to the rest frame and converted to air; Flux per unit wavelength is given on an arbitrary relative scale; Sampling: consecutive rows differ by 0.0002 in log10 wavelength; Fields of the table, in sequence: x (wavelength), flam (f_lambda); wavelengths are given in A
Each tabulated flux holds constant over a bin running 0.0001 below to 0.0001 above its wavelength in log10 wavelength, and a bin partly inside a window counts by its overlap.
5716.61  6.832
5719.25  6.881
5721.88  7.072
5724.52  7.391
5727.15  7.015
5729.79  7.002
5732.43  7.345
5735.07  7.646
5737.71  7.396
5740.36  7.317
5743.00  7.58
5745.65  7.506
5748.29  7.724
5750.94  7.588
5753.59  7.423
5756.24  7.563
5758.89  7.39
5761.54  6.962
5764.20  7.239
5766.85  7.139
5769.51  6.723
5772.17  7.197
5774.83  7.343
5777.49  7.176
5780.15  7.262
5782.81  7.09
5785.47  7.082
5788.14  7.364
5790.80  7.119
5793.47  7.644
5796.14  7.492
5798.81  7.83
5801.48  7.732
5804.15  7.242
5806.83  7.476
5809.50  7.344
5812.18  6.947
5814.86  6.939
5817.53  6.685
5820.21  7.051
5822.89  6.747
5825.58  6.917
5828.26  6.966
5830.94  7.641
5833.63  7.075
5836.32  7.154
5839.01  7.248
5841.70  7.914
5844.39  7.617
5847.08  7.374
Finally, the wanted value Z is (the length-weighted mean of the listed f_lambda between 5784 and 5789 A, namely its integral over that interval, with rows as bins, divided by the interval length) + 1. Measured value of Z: 8.2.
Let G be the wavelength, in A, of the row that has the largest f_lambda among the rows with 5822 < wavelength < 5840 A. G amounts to 5830.94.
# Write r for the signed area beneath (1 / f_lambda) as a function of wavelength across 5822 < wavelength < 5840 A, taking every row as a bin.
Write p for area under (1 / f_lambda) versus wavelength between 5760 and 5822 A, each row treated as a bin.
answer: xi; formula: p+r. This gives 11.1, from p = 9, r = 2.53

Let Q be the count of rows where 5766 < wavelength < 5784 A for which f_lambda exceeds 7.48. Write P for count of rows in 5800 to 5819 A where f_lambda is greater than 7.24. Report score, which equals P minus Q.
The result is 4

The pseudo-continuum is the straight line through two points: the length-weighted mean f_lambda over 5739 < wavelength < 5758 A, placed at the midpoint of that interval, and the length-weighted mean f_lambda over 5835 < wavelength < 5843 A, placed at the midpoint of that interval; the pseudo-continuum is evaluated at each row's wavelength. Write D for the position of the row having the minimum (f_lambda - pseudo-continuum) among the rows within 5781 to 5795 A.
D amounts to 5785.47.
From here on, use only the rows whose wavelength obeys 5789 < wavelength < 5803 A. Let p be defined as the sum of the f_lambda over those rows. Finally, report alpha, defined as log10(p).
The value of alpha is 1.58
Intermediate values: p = 37.8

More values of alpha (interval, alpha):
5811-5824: 1.54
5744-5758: 1.58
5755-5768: 1.56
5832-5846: 1.57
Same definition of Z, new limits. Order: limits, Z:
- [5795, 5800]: 8.7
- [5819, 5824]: 7.9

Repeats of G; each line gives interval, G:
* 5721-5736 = 5735.07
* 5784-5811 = 5798.81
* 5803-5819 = 5806.83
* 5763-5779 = 5774.83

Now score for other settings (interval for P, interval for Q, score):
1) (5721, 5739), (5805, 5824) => 4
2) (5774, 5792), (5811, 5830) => 3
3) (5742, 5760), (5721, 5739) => 6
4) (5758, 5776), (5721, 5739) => 1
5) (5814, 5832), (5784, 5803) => -3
